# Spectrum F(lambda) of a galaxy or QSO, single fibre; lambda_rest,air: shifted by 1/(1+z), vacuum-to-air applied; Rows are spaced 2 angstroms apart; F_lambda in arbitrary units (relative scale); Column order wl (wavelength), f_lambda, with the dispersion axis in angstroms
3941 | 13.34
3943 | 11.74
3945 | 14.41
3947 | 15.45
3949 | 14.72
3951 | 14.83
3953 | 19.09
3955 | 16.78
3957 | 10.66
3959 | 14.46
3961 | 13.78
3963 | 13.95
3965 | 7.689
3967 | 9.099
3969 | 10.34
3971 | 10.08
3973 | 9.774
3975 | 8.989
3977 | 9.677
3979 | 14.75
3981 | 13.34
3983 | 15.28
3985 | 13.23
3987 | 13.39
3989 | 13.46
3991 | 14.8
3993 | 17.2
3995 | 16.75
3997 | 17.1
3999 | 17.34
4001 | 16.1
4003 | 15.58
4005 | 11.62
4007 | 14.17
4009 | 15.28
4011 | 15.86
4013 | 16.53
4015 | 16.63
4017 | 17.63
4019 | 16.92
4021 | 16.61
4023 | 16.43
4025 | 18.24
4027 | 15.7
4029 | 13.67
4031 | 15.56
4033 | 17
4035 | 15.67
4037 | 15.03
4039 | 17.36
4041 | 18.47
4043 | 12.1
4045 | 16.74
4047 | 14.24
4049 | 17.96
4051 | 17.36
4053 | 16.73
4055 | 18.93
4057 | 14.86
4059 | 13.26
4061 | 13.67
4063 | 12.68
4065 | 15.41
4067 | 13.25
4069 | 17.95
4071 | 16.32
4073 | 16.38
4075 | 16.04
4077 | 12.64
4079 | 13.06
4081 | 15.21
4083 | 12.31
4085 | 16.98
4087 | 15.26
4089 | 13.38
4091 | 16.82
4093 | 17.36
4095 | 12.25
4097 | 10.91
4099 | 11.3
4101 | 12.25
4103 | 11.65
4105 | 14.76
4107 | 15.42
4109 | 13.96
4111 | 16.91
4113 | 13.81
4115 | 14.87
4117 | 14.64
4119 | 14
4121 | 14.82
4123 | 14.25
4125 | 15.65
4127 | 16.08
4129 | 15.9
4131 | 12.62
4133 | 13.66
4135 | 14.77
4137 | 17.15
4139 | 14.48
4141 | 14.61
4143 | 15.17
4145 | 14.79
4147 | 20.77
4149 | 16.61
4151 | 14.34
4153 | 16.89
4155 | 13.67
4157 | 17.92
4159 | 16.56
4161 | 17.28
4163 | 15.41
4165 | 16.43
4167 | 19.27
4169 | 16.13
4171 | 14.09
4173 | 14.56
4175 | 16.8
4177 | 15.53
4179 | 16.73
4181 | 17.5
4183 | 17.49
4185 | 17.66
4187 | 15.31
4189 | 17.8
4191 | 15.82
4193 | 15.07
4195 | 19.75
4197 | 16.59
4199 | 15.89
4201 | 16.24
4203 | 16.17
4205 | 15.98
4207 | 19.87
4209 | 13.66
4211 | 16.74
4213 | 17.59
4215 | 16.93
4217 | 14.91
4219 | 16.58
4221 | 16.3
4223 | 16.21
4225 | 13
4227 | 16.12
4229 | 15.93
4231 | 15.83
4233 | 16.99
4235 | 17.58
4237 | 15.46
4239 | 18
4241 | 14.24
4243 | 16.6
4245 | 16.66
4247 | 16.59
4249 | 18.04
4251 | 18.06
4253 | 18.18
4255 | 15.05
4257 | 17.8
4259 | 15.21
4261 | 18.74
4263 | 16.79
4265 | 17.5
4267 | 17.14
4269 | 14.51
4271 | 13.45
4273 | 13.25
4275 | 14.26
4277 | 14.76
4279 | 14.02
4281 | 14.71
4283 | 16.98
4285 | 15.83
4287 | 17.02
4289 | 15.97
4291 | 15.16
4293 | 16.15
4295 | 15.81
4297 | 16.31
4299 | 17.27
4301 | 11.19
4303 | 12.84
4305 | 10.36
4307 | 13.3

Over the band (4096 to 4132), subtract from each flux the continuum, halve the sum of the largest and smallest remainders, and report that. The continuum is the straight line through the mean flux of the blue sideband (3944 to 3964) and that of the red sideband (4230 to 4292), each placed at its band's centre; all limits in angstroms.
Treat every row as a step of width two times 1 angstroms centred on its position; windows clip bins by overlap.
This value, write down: -1.55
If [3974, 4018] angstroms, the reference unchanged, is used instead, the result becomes -1.69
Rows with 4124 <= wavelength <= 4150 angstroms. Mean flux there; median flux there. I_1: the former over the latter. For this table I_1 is 1.03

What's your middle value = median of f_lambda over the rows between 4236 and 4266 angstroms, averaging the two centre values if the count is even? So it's 16.8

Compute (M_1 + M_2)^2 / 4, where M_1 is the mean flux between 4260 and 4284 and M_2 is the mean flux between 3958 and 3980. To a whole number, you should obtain 178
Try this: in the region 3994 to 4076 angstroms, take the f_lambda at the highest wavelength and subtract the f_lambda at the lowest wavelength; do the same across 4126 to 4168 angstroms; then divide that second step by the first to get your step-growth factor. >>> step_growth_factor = -4.5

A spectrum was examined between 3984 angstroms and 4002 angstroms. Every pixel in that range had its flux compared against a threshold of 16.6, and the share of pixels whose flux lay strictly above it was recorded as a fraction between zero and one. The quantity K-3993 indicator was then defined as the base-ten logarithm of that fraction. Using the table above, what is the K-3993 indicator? -0.35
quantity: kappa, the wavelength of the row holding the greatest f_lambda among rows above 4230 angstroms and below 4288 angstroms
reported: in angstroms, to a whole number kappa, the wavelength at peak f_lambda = 4261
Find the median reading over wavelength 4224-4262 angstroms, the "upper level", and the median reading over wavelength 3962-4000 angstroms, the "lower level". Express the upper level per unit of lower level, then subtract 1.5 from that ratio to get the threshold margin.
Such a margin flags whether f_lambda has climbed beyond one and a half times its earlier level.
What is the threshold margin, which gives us -0.26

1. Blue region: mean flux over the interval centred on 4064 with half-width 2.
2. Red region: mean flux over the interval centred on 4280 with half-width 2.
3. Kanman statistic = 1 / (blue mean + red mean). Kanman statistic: 0.035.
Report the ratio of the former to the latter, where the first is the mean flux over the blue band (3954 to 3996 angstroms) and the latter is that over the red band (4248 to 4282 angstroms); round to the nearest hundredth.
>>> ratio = 0.80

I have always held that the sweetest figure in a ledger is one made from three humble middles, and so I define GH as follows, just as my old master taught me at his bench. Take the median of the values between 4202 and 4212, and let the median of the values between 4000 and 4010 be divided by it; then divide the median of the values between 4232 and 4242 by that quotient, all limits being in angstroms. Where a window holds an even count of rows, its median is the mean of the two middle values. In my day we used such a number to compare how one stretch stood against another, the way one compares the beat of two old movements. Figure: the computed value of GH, 18.0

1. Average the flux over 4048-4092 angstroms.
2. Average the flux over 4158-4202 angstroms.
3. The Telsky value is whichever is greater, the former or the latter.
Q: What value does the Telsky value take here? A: 16.5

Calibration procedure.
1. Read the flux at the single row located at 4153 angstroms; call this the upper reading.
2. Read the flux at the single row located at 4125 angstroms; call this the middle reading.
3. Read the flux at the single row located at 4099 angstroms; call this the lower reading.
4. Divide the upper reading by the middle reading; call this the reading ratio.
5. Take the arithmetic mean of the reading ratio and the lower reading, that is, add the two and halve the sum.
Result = 6.2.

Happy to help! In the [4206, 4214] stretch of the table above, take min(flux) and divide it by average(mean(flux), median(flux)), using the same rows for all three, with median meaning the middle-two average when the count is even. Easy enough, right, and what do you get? 0.800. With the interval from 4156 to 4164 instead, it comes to 0.914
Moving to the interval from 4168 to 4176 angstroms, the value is 0.917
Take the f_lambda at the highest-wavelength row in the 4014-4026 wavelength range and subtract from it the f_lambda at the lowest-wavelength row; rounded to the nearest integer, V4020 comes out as 2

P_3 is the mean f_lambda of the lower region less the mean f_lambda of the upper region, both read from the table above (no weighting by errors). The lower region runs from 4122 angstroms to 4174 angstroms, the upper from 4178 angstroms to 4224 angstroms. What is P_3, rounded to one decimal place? -0.9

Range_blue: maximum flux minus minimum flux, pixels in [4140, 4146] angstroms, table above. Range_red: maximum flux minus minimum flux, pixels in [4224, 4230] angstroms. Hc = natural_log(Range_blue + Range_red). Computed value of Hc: 1.30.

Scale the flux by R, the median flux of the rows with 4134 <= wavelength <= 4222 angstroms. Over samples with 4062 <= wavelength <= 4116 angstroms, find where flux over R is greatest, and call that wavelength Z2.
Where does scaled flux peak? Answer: 4069 angstroms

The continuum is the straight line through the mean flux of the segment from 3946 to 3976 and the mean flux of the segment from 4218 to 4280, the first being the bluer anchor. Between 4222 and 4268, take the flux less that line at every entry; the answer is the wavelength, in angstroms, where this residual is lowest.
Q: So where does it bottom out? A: 4225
